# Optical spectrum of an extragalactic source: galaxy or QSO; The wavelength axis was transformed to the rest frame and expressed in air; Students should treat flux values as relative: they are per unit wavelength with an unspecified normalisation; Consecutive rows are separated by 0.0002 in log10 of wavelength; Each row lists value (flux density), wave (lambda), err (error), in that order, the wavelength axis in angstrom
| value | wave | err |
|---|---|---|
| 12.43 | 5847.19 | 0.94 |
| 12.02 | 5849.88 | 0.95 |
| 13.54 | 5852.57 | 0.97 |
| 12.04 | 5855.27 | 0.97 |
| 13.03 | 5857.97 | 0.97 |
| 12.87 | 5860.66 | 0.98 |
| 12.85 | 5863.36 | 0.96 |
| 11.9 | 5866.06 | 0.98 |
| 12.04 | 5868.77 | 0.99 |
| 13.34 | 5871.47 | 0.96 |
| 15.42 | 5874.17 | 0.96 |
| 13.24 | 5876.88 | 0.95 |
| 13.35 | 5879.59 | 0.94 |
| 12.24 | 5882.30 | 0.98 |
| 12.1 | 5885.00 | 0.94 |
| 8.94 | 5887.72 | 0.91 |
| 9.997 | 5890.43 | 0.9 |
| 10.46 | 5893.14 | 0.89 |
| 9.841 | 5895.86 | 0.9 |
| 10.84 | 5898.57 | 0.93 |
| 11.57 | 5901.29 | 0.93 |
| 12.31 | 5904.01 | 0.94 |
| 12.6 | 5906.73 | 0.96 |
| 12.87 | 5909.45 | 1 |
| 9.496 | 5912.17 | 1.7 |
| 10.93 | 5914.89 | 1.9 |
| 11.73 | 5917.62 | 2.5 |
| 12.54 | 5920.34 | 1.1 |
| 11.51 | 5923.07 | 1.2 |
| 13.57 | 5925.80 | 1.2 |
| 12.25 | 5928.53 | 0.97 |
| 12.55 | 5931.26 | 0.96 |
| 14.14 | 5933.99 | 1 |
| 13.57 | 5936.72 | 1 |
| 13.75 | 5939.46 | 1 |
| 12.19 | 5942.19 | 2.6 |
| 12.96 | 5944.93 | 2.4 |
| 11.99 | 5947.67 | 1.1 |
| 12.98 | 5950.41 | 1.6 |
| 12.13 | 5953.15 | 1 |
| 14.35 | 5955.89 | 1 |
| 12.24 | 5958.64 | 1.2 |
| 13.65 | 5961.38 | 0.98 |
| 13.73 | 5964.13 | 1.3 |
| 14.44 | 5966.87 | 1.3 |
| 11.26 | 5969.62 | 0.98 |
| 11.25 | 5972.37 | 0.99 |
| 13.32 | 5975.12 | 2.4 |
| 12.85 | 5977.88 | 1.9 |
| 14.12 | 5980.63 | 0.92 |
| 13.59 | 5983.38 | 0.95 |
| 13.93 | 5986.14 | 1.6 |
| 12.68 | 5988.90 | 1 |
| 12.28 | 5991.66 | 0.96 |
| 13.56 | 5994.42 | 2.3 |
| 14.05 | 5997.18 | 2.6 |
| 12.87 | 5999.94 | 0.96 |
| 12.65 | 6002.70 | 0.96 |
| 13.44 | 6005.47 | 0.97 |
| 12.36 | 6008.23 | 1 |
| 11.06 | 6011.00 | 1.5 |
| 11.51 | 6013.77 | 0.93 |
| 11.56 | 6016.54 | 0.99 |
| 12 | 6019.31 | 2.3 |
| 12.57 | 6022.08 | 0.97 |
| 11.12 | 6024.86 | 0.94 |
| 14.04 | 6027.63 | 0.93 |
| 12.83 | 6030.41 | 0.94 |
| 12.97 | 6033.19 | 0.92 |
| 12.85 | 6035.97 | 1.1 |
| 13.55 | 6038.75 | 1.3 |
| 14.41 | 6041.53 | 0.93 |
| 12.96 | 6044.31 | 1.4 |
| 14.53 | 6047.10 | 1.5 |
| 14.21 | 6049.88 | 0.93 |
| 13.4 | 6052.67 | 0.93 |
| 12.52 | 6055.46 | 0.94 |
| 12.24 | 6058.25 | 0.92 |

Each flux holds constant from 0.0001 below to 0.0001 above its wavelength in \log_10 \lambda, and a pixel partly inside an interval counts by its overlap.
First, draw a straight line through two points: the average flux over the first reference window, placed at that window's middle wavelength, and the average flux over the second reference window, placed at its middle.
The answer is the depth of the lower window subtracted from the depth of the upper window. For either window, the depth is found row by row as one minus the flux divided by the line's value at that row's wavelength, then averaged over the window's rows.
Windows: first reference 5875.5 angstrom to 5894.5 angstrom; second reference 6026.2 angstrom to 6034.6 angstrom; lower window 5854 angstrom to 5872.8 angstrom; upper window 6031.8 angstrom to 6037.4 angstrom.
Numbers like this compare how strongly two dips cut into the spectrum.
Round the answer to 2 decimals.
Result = 0.15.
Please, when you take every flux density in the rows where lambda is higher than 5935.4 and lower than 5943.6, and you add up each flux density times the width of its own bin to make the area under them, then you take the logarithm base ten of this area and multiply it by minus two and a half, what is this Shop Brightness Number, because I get -5.08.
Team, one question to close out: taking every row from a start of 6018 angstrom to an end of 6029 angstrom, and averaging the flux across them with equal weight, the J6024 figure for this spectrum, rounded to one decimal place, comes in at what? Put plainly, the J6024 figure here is 12.4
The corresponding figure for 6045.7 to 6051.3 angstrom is 14.4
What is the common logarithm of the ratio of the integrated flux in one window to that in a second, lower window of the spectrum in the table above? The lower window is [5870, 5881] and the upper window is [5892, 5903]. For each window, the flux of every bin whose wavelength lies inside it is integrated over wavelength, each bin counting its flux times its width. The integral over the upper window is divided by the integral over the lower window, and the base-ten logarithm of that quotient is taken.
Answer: -0.11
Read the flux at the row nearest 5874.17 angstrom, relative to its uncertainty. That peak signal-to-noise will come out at 16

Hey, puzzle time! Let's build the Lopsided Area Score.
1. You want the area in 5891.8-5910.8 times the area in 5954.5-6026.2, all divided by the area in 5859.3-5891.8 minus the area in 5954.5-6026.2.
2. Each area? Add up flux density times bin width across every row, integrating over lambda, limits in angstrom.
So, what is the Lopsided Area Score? -389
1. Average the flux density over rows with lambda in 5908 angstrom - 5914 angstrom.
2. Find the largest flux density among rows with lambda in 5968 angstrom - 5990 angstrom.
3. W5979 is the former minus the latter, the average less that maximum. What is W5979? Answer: -2.9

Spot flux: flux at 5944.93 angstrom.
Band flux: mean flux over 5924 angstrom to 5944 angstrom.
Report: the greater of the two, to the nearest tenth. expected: 13.1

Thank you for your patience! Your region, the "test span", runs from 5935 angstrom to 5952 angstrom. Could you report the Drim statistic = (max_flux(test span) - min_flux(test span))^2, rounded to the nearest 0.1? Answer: 3.1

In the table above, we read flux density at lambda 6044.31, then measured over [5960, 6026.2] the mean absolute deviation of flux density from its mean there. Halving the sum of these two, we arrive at 6.9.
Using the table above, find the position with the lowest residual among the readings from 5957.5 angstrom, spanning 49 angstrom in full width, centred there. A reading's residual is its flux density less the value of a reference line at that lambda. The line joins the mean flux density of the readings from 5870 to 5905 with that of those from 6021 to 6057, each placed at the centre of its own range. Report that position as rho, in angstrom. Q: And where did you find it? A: 5972.37 angstrom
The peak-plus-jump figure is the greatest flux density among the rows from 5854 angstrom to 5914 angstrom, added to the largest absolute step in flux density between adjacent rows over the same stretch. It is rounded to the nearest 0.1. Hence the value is 18.8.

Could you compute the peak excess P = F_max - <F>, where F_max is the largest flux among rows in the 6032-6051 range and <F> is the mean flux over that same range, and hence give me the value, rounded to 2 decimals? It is 0.89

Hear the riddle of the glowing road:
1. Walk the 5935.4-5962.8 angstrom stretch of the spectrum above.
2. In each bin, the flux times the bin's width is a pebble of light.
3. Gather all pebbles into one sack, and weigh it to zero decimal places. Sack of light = 356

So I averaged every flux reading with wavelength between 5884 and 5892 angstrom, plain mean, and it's 10.3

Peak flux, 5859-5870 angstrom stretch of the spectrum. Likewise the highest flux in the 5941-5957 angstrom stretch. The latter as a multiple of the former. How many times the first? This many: 1.11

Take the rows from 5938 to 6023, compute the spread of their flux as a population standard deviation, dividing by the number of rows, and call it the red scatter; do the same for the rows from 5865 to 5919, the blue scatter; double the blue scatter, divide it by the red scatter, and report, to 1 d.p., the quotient 3.2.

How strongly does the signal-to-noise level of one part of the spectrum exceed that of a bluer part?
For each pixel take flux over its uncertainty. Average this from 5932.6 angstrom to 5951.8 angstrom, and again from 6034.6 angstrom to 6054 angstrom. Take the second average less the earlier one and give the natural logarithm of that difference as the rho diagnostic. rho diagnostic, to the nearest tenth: 0.8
